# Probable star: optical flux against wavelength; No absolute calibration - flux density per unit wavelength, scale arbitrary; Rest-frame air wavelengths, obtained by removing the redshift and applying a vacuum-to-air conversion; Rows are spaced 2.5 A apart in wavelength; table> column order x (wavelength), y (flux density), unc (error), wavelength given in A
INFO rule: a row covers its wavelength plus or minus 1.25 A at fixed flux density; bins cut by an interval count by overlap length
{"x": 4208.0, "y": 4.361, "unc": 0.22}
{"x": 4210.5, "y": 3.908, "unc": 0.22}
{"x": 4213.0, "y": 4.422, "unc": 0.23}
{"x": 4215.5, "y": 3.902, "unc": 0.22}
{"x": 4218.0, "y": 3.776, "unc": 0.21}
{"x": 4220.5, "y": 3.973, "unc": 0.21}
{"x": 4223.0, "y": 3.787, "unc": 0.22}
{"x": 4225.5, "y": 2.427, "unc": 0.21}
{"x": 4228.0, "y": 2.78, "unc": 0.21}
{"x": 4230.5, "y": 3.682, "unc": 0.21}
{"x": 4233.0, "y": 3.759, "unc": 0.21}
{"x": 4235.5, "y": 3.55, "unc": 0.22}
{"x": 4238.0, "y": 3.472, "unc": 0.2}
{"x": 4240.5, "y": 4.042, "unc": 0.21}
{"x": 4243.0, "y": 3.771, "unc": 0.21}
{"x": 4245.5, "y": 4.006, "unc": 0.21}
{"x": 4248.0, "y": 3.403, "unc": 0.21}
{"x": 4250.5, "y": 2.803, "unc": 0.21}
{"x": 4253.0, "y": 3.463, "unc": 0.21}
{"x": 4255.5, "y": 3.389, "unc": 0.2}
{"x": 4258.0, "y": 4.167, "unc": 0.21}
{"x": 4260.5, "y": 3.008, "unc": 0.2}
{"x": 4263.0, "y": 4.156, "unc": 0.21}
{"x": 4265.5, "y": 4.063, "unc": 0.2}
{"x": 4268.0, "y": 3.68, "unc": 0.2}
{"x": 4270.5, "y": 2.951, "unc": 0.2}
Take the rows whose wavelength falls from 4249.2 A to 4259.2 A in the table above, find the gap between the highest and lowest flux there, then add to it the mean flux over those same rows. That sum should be 4.82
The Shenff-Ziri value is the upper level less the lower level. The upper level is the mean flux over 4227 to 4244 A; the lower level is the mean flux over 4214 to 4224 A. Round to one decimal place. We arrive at -0.3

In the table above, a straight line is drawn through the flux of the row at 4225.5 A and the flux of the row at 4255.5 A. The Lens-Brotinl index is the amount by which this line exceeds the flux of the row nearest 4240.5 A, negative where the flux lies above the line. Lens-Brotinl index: -1.1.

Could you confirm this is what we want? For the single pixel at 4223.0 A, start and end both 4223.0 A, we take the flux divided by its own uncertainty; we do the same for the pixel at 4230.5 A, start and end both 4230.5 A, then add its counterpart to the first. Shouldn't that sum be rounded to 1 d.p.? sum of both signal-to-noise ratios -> 34.7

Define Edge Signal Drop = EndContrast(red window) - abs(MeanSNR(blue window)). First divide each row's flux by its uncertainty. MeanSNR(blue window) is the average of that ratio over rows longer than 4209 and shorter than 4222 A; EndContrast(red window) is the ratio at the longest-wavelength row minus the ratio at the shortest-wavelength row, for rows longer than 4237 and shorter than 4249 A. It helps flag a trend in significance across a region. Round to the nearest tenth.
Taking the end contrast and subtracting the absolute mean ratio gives -19.5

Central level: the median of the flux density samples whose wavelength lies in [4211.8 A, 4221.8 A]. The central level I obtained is 3.9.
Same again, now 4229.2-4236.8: 3.7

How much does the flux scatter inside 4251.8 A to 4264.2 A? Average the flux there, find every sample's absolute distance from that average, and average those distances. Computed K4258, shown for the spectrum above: 0.42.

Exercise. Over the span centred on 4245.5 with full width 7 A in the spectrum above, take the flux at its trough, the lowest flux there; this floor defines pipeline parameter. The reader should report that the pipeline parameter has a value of 3.403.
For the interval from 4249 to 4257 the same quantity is 2.803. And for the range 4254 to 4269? 3.008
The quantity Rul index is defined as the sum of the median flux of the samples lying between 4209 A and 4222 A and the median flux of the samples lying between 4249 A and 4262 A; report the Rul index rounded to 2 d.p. 7.30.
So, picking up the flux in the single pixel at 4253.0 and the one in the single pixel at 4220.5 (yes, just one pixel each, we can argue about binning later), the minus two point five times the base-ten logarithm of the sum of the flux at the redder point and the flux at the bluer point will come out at -2.18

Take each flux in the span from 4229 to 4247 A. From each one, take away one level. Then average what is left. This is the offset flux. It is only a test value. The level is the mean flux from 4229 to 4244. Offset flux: 0.04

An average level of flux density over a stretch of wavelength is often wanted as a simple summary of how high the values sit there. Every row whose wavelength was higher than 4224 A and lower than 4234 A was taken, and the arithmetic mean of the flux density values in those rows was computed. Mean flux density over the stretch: 3.16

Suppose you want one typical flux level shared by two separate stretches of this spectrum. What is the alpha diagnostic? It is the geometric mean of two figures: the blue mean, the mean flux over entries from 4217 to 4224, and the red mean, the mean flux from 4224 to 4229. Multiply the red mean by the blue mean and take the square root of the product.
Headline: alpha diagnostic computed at 3.2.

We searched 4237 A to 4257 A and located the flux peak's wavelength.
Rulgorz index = 4240.5 A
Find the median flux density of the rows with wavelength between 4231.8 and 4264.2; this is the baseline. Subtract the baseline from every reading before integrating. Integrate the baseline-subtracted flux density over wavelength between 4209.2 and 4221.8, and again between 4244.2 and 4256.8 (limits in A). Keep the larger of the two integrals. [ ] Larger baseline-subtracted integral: 5.6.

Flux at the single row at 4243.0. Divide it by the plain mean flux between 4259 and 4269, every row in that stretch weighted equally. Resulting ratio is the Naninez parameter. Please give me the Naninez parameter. 1.01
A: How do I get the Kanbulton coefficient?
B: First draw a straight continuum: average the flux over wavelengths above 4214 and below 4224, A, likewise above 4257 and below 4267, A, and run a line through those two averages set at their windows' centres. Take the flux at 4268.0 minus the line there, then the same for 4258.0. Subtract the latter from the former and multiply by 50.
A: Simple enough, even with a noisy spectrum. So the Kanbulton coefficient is -24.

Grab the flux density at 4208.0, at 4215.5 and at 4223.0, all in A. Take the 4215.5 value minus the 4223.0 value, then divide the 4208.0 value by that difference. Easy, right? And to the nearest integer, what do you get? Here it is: 38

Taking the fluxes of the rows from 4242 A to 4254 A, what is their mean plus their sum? 20.9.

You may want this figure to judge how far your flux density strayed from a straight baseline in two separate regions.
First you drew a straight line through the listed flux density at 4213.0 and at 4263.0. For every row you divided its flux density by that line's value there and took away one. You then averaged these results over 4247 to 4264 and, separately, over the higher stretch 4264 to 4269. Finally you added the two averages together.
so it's -0.23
